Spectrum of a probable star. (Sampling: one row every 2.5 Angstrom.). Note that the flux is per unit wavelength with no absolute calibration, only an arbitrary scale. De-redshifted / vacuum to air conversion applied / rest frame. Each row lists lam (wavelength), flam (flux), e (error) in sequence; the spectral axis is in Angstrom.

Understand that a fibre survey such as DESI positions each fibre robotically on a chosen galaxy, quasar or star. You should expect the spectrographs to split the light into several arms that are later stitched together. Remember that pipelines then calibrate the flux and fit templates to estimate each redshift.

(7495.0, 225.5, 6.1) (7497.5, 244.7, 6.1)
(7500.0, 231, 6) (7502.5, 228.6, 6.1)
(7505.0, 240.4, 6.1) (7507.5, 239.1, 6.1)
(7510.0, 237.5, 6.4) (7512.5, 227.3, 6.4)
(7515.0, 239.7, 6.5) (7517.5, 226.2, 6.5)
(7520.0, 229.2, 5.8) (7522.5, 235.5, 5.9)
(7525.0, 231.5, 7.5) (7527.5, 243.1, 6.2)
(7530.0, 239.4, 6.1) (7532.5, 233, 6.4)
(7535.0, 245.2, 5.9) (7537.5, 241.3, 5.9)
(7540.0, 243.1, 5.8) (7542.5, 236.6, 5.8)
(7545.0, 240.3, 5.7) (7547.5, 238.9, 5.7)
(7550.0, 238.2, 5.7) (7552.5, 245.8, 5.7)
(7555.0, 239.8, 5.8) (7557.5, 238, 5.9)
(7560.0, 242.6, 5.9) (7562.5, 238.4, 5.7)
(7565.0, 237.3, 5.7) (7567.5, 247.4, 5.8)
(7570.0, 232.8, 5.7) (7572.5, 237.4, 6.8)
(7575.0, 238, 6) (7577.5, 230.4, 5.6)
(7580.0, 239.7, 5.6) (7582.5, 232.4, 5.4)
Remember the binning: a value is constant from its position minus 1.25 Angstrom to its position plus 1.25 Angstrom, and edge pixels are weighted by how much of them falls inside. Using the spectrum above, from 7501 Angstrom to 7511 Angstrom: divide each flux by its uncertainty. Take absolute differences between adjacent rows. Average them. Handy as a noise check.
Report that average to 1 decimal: 1.4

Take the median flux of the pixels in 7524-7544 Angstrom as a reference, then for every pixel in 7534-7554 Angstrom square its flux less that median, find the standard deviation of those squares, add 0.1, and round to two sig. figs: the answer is 11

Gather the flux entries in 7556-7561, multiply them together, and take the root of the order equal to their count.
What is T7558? 240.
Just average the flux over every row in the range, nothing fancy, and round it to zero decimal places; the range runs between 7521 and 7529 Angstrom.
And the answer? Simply 237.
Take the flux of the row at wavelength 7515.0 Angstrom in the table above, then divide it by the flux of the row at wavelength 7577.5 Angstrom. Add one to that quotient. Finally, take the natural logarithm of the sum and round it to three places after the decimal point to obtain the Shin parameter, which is 0.713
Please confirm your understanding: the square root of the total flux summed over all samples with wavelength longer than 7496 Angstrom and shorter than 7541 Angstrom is 65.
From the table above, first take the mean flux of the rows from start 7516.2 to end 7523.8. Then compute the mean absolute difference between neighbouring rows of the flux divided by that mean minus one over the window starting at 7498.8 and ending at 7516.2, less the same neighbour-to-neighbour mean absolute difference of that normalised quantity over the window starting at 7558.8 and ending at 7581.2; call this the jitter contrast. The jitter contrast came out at 0.000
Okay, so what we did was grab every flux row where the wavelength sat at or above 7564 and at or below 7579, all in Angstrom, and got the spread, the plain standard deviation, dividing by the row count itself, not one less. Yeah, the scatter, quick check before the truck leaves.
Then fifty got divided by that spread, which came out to 9.4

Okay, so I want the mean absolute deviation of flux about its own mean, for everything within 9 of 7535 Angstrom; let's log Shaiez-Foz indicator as 3.4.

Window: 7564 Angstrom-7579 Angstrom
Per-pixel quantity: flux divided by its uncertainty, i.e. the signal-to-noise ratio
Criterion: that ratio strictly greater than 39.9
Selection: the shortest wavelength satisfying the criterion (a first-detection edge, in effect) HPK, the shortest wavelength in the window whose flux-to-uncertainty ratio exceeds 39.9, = 7565.0 Angstrom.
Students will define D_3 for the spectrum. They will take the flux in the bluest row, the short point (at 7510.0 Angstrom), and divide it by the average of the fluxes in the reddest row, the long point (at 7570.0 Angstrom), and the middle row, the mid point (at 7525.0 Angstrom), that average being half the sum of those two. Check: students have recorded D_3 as 1.02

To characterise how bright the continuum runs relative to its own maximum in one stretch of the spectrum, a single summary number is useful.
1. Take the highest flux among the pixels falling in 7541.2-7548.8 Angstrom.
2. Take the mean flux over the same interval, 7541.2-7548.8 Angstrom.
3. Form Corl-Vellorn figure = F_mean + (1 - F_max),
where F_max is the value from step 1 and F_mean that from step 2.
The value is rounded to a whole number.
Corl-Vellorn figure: -1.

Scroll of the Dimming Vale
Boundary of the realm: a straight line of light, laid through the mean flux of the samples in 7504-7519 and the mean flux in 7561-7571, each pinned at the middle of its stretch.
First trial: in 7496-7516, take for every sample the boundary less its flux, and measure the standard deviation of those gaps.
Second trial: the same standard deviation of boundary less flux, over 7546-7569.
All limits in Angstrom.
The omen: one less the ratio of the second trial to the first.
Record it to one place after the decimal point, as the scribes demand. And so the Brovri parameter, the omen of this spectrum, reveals 0.4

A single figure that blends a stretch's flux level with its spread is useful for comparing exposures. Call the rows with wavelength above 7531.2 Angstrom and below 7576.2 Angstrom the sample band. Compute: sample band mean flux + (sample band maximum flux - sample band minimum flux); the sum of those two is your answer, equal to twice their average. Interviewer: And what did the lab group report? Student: 254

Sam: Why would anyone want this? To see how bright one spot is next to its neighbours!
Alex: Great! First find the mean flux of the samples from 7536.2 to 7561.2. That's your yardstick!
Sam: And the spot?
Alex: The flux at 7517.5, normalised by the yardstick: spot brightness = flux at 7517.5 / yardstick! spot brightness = 0.94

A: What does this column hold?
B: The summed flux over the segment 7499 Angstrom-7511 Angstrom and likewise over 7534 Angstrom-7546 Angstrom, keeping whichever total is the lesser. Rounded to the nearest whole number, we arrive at 1177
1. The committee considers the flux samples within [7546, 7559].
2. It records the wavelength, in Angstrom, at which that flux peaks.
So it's 7552.5 Angstrom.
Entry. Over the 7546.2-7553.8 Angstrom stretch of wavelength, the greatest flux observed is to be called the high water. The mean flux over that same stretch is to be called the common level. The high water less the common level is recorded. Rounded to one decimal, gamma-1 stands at 4.8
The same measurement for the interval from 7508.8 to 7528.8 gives 9.3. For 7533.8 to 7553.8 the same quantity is 4.6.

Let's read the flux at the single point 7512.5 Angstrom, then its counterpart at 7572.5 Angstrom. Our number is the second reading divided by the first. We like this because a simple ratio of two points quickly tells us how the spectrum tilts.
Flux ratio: 1.04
